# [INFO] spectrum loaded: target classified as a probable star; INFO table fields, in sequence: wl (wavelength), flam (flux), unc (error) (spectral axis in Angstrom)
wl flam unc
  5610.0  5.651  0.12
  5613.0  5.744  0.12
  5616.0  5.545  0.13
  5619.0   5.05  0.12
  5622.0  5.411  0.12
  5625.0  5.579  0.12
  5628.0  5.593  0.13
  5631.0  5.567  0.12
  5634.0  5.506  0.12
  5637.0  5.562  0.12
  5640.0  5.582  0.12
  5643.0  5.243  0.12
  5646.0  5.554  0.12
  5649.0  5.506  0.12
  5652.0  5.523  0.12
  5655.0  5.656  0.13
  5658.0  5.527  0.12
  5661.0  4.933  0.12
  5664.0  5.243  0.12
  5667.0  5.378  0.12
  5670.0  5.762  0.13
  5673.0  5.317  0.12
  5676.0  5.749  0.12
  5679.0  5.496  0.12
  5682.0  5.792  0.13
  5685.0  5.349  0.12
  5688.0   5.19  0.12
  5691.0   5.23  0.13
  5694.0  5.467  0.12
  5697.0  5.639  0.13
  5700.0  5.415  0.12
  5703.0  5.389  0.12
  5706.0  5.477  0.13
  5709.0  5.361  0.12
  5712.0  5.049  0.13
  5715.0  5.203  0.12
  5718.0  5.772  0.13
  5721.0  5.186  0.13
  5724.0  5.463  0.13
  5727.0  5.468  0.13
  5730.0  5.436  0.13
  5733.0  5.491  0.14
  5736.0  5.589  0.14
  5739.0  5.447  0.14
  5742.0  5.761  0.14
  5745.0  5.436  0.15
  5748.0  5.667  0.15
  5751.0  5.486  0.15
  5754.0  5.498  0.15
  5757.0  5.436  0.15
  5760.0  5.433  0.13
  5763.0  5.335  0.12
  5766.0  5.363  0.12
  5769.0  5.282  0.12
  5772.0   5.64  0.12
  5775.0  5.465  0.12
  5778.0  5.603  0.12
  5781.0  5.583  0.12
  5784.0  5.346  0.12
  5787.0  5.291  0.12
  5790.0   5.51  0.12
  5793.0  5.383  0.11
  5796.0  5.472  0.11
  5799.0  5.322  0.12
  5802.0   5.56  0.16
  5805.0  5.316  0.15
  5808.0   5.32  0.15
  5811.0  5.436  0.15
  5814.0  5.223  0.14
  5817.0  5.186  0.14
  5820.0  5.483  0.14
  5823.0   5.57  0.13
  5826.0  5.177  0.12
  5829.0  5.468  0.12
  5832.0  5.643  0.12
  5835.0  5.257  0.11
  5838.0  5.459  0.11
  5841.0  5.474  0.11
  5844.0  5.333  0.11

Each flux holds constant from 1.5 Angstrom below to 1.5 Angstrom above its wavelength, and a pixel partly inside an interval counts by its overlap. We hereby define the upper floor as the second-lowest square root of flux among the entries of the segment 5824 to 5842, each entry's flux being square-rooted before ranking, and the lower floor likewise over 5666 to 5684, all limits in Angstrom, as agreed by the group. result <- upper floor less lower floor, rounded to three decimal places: -0.026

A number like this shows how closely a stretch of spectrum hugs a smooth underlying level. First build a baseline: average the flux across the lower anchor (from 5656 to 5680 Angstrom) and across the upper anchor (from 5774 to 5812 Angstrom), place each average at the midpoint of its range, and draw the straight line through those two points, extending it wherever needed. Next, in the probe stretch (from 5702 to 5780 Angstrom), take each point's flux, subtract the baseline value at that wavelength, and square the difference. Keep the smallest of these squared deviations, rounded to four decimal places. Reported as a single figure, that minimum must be 0.0000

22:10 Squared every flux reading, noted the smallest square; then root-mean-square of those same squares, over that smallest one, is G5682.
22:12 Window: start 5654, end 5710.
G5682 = 1.22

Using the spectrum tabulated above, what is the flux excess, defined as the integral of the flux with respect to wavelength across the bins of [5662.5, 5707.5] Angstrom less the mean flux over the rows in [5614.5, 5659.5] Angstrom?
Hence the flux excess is 240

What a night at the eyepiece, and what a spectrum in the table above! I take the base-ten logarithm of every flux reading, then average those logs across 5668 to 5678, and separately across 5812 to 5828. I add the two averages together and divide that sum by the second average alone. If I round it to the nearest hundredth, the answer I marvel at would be 2.03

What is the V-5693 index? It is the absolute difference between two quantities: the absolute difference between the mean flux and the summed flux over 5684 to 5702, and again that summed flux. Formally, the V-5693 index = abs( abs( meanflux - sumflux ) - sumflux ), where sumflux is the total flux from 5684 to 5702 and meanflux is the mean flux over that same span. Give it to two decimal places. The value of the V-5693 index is 5.38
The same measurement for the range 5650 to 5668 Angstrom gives 5.38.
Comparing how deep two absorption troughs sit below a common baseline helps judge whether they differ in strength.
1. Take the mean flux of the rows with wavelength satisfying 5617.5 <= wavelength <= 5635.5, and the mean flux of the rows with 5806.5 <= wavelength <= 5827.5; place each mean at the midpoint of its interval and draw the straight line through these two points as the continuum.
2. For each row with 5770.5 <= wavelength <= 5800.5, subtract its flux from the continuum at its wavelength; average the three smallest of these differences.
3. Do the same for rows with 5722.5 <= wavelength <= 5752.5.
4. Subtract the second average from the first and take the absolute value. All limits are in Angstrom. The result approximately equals 0.044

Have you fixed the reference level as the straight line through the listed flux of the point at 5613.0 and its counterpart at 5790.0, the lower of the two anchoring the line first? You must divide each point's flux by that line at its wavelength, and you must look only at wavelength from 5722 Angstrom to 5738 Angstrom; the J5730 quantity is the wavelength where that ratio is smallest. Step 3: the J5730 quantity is 5730.0 Angstrom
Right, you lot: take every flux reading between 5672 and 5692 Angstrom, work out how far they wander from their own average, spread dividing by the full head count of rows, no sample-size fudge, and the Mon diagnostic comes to 0.22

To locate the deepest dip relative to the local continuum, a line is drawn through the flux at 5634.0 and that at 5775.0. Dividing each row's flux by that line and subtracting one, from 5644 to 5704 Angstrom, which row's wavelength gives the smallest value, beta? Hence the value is 5661.0 Angstrom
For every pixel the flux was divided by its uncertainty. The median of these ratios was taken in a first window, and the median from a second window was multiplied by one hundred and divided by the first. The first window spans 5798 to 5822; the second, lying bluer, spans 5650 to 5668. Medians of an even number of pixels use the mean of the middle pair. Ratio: 121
